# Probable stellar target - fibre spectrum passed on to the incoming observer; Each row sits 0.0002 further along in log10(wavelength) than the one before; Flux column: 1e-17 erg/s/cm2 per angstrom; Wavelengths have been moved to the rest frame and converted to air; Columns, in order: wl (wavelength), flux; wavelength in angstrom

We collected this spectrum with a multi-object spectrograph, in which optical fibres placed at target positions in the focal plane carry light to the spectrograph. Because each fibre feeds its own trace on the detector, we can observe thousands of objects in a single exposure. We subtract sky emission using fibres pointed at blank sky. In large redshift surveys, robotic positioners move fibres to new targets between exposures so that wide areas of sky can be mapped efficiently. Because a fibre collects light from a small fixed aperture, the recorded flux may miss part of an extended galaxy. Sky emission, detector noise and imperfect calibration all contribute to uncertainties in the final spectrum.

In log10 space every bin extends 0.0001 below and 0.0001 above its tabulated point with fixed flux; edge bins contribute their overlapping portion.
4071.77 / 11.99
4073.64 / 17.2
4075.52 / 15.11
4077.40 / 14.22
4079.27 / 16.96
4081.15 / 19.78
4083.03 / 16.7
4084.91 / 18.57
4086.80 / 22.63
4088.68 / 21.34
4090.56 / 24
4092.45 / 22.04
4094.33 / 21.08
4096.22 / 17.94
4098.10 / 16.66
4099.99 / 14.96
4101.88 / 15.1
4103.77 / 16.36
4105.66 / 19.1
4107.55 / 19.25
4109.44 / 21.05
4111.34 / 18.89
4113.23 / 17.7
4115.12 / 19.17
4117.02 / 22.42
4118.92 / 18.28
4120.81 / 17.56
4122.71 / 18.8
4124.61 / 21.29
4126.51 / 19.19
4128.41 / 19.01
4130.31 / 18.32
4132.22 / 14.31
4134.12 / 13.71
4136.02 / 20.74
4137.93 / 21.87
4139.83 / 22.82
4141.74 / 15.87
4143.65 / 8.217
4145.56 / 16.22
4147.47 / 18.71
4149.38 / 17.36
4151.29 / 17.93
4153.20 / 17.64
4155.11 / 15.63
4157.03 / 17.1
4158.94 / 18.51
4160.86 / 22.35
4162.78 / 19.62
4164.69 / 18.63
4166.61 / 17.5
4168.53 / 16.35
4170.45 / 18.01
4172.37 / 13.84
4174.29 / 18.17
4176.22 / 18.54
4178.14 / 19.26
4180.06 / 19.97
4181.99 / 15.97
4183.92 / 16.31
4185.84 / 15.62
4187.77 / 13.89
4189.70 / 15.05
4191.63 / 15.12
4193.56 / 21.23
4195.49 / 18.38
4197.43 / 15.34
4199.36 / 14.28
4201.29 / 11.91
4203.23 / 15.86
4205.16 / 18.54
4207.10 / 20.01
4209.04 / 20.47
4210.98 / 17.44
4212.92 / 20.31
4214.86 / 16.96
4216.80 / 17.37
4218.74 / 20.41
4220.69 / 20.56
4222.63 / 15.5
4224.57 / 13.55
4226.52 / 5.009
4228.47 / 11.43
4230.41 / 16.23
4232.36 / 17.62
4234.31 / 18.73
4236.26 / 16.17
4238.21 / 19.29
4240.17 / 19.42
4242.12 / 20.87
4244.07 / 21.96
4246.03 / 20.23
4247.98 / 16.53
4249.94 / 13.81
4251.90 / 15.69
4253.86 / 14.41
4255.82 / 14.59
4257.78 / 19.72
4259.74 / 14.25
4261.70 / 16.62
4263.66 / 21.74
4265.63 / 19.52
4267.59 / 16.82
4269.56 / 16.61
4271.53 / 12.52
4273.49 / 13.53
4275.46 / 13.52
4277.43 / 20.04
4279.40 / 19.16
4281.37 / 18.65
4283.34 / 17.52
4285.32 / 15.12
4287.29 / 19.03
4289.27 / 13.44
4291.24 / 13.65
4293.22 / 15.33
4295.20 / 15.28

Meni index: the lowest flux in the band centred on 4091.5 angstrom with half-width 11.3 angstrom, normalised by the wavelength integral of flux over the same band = 0.0344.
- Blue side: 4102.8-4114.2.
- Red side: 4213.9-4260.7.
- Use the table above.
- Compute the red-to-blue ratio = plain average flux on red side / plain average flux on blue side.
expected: 0.891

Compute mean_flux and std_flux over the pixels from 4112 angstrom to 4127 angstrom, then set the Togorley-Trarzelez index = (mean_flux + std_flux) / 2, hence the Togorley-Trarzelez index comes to 10.5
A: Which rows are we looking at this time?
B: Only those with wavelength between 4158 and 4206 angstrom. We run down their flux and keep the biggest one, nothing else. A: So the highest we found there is 22.35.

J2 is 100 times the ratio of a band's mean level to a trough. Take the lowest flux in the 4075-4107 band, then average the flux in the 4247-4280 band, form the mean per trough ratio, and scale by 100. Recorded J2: 115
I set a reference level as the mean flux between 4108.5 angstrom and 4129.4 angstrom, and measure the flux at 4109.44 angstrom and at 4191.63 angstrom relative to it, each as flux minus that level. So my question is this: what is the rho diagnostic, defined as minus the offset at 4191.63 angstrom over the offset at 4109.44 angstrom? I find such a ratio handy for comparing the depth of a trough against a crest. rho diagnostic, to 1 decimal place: 2.6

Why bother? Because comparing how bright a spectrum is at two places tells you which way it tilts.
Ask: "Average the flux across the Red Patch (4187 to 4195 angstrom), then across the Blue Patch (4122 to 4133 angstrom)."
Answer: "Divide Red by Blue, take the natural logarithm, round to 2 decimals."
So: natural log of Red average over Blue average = -0.12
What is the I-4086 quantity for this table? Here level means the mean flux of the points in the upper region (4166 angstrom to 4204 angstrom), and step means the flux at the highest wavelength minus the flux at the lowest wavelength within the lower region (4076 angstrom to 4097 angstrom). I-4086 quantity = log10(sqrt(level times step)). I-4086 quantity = 0.89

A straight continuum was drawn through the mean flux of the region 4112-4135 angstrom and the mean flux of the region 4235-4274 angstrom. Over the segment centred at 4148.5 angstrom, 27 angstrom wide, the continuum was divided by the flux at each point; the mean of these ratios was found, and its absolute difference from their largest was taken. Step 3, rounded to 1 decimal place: 1.1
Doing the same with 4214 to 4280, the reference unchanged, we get 2.4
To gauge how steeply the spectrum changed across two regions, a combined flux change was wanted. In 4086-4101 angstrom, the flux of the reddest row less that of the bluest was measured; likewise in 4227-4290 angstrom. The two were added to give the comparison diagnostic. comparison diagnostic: -6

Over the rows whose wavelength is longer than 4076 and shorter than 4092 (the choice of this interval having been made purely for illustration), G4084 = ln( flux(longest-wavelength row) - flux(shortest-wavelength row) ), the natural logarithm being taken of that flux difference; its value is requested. 2.3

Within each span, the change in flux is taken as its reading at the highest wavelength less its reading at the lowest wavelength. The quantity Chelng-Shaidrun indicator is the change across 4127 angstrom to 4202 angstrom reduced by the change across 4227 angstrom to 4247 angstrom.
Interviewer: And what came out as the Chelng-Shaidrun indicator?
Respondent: -16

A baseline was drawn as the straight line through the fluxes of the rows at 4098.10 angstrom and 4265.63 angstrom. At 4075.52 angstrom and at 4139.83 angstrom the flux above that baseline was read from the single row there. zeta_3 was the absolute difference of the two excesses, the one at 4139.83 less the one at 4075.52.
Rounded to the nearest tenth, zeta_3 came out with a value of 6.6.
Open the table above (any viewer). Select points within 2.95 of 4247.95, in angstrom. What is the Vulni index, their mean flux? 16.9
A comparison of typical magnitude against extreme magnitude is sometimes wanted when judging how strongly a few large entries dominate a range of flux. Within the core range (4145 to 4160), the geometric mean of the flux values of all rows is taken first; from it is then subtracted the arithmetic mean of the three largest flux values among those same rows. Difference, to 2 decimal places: -1.02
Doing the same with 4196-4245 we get -4.70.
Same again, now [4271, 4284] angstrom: -3.13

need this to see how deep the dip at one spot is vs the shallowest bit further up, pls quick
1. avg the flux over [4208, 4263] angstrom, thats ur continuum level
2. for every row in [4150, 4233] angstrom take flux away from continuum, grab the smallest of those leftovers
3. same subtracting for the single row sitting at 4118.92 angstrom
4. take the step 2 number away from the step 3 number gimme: 4.1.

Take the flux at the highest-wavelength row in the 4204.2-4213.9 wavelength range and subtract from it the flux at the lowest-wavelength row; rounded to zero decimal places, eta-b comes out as 2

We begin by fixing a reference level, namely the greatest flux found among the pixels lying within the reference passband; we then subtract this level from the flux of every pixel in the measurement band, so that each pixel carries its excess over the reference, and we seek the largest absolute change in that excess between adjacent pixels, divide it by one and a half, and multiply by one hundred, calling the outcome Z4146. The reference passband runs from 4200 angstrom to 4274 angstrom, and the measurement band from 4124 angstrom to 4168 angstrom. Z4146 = 534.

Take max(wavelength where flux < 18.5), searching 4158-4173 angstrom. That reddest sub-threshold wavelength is 4172.37 angstrom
